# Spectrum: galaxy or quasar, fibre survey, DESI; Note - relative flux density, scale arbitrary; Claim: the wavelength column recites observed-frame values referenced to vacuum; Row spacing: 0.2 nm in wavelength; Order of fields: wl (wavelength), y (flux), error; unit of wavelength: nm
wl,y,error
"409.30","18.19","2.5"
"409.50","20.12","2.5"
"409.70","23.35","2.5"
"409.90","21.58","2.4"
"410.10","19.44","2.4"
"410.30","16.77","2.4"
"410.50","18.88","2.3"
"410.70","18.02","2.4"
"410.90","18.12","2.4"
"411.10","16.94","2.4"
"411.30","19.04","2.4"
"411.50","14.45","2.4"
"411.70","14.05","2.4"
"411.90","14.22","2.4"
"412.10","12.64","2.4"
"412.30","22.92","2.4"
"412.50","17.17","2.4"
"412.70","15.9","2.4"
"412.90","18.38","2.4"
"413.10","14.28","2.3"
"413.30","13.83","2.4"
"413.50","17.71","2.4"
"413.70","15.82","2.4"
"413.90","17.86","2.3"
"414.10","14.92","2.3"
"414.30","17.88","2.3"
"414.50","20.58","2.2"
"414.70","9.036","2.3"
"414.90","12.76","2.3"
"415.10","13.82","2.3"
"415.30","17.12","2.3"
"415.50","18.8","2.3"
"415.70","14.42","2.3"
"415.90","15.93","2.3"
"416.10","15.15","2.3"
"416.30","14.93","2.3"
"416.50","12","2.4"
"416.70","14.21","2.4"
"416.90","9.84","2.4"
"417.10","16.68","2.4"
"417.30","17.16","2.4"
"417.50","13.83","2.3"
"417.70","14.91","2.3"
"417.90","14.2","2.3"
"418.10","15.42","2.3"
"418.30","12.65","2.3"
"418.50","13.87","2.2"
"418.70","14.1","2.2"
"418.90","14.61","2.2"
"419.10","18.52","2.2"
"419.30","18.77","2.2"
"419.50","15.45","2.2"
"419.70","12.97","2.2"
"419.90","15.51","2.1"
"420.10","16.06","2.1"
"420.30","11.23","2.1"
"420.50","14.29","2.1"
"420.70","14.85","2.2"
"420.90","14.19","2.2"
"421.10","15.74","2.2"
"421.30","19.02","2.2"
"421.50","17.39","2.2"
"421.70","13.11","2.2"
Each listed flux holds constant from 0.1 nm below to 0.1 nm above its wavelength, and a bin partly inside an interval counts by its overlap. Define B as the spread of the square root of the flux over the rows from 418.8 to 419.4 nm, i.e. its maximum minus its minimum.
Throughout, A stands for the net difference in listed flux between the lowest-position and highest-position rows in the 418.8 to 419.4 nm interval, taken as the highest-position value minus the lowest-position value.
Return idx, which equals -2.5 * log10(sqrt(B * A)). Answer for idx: -0.4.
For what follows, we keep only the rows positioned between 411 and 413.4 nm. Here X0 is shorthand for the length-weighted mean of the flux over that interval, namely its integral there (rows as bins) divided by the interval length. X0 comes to 16.2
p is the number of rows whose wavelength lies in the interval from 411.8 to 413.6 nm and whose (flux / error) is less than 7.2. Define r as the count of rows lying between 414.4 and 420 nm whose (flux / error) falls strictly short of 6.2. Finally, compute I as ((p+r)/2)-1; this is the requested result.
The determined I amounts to 7.0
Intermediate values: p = 6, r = 10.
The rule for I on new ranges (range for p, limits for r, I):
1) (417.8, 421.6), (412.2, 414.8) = 6.5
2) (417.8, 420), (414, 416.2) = 4.5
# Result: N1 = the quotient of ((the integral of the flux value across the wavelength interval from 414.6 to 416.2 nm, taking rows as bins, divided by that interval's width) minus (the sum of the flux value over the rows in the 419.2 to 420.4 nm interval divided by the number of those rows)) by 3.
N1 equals -0.1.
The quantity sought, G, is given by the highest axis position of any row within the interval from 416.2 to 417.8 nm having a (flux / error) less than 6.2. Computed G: 417.50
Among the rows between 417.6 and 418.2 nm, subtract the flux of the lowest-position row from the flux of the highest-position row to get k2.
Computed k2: 0.5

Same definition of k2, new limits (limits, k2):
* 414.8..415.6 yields 6.0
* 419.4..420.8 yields -0.6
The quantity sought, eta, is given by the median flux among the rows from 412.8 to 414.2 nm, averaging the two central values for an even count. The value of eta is 15.8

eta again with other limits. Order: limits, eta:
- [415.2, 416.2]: 15.9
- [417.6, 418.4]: 14.6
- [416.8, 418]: 14.6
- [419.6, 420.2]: 15.5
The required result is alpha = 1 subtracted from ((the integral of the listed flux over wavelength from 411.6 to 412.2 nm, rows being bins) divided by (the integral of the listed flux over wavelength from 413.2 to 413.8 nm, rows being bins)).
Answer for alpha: -0.14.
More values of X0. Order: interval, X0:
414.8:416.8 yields 14.9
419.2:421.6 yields 15.5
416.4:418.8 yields 14.1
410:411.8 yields 17.3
